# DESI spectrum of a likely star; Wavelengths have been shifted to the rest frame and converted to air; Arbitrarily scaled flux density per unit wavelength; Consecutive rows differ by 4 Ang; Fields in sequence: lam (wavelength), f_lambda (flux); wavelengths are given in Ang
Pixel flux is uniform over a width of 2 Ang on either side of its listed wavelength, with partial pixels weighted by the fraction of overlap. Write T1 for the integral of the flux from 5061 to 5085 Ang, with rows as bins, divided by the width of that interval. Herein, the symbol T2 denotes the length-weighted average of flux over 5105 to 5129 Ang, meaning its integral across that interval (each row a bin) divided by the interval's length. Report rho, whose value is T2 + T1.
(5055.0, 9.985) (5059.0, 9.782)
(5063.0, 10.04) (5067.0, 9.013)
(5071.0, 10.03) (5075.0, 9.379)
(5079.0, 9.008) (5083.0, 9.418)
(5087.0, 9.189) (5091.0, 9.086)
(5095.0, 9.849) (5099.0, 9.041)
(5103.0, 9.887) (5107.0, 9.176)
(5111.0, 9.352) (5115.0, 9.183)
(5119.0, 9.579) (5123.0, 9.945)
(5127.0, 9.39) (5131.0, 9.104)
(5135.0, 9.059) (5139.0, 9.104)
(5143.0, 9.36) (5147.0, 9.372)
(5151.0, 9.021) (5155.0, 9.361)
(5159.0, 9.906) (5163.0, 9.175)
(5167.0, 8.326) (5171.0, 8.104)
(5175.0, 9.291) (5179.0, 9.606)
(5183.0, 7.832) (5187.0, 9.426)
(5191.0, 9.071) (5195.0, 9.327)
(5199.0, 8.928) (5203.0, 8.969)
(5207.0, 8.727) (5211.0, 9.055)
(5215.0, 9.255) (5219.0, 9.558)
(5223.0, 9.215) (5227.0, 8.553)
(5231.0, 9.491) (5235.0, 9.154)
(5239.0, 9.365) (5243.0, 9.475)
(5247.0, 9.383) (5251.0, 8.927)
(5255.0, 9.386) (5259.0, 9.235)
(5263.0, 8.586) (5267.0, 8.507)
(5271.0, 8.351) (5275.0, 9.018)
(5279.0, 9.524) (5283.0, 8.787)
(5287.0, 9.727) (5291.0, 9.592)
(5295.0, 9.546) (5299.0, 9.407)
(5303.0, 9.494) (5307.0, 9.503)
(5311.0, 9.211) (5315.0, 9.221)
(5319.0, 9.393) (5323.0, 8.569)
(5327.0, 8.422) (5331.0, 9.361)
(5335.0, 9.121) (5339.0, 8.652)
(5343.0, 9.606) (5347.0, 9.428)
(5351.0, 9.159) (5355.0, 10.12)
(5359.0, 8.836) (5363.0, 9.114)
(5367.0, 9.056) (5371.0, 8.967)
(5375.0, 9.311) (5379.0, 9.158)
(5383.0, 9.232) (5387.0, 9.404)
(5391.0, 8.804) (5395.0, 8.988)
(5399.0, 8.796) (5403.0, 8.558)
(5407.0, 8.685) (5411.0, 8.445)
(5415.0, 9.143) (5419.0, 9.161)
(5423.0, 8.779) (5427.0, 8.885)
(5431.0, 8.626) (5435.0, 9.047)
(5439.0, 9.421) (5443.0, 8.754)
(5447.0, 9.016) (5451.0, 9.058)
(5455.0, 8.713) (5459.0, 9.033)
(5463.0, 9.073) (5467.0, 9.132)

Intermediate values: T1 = 9.48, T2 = 9.44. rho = 18.9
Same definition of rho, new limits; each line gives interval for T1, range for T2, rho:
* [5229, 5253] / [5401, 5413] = 17.9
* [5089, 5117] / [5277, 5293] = 18.8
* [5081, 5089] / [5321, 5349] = 18.3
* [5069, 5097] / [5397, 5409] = 18.1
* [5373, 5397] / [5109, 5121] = 18.5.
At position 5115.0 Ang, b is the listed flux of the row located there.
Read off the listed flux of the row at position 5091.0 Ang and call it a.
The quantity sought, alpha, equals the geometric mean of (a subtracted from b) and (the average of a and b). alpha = 0.9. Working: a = 9.086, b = 9.183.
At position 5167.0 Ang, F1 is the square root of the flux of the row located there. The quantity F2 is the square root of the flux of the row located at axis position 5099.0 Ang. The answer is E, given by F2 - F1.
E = 0.12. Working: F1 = 2.89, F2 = 3.01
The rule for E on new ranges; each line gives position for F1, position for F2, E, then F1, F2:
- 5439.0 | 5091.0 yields -0.06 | 3.07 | 3.01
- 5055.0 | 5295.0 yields -0.07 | 3.16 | 3.09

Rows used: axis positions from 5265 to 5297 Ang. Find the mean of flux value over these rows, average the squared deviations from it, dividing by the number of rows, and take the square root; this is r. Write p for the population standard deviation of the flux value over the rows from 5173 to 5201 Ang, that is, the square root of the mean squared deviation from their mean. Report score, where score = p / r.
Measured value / 1.1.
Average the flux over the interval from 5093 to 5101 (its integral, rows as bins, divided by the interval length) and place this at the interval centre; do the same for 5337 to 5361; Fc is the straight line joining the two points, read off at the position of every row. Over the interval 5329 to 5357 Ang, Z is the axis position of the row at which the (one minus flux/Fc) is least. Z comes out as 5355.0 Ang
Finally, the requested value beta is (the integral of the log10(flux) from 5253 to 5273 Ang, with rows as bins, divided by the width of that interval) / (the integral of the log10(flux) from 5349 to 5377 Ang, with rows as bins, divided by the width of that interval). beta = 0.98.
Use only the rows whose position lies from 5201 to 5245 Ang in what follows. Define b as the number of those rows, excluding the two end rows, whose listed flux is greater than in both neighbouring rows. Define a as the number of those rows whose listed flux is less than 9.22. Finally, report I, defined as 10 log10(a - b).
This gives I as 6.0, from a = 6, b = 2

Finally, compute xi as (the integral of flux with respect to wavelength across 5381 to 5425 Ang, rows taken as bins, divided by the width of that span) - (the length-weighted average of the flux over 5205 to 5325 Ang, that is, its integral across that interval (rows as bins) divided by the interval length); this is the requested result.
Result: -0.3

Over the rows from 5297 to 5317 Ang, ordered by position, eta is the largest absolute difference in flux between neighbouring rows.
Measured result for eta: 0.3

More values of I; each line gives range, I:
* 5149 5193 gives 4.8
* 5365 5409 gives 7.0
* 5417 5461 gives 8.5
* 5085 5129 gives 0.0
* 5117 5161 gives 3.0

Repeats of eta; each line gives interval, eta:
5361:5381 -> 0.3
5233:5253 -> 0.5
